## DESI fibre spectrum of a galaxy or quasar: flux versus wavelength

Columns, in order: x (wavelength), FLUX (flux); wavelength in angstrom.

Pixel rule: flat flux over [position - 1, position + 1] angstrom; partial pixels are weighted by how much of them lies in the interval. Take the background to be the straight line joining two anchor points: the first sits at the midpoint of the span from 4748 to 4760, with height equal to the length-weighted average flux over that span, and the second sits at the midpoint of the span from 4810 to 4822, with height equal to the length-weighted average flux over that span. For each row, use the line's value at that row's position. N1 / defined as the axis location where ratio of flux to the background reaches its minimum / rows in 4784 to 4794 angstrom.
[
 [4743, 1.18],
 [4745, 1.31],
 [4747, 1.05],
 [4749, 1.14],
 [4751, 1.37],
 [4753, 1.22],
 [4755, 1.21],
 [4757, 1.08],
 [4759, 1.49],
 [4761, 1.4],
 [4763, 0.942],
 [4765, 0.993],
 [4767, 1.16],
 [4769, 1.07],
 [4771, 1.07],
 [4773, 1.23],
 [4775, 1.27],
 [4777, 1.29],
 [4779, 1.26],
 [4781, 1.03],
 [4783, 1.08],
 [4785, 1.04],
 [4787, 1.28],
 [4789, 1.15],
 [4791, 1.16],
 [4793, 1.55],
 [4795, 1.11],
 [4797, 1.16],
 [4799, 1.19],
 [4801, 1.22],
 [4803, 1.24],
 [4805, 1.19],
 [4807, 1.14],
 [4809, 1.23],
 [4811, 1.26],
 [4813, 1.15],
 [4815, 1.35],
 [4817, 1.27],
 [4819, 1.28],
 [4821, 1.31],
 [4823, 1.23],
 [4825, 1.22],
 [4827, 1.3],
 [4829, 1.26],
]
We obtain 4785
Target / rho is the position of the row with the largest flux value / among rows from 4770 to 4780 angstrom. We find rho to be 4777 angstrom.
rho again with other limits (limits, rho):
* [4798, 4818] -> 4815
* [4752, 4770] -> 4759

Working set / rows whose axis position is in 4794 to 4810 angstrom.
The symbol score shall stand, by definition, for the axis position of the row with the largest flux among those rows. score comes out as 4803 angstrom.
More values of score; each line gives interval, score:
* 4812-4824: 4815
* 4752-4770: 4759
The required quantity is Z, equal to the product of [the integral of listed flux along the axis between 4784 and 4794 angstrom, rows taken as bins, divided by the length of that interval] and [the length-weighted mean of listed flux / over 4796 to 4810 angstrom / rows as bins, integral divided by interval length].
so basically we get 1.48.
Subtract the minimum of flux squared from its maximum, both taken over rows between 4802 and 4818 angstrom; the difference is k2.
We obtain 0.52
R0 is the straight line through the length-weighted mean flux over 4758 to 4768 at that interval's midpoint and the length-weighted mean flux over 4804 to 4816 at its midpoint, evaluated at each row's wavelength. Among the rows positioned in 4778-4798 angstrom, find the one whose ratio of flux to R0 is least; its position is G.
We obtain 4781 angstrom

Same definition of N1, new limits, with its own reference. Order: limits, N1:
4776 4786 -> 4781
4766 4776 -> 4771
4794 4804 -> 4795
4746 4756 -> 4747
